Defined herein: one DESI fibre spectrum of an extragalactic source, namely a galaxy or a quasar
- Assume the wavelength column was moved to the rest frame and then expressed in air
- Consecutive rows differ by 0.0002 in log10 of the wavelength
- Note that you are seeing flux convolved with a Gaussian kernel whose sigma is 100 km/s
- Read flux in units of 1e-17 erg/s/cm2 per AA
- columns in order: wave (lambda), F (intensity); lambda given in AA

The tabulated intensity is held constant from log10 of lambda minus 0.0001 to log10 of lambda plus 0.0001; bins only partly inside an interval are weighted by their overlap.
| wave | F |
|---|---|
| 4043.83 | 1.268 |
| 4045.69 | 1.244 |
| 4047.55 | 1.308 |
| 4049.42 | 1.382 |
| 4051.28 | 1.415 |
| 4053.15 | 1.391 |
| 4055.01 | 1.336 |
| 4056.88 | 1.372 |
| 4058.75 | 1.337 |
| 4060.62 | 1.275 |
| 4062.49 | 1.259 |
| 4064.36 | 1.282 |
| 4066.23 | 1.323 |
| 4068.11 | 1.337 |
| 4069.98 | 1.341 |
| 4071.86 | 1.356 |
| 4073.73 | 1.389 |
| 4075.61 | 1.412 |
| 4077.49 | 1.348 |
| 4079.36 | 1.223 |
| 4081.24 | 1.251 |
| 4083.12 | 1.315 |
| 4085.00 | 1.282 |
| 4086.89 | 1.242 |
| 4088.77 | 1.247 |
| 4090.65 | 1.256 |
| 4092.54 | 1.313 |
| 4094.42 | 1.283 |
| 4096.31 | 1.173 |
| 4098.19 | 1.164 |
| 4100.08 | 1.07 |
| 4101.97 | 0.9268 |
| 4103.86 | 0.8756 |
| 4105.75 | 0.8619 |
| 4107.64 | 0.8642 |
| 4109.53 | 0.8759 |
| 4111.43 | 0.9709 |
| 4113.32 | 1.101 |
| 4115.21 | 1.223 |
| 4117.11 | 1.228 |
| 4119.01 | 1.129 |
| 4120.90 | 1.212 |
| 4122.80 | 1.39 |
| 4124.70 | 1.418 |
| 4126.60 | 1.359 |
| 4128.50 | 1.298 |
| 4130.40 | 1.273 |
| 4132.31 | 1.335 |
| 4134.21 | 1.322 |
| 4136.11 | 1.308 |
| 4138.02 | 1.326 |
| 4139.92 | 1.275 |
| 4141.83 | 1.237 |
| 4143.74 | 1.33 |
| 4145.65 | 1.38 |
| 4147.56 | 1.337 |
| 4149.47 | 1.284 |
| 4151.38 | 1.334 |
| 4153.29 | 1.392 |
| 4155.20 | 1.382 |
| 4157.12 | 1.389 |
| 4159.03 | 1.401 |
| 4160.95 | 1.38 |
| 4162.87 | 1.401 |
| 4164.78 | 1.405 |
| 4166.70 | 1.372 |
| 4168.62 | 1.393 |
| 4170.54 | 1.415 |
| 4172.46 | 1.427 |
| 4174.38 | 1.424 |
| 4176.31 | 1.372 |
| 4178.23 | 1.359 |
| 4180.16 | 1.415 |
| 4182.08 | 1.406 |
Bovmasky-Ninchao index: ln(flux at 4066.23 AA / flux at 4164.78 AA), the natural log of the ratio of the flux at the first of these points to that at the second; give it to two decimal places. -0.06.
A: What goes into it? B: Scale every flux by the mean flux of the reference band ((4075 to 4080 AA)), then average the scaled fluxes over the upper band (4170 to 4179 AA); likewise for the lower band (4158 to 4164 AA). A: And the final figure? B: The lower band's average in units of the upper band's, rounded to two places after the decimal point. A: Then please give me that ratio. 1.00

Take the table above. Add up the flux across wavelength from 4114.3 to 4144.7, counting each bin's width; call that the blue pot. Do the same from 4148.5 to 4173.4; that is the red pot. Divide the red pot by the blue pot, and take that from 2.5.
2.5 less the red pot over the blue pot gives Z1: 1.6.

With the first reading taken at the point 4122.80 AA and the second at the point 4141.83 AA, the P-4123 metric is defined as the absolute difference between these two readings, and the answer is 0.15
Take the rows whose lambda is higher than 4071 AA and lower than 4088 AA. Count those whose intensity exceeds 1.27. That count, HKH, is 6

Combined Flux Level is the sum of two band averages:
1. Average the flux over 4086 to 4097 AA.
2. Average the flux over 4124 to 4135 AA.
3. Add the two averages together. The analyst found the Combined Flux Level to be 2.59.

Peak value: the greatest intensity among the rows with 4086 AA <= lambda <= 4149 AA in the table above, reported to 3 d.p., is 1.418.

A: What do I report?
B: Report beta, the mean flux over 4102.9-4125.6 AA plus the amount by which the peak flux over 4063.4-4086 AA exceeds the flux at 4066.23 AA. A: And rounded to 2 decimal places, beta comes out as 1.18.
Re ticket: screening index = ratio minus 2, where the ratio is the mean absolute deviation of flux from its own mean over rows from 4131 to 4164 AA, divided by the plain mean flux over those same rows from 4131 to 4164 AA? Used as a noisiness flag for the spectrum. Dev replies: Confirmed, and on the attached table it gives -1.97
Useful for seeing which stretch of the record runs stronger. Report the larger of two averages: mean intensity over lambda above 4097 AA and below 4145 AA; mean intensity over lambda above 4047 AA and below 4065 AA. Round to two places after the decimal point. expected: 1.34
